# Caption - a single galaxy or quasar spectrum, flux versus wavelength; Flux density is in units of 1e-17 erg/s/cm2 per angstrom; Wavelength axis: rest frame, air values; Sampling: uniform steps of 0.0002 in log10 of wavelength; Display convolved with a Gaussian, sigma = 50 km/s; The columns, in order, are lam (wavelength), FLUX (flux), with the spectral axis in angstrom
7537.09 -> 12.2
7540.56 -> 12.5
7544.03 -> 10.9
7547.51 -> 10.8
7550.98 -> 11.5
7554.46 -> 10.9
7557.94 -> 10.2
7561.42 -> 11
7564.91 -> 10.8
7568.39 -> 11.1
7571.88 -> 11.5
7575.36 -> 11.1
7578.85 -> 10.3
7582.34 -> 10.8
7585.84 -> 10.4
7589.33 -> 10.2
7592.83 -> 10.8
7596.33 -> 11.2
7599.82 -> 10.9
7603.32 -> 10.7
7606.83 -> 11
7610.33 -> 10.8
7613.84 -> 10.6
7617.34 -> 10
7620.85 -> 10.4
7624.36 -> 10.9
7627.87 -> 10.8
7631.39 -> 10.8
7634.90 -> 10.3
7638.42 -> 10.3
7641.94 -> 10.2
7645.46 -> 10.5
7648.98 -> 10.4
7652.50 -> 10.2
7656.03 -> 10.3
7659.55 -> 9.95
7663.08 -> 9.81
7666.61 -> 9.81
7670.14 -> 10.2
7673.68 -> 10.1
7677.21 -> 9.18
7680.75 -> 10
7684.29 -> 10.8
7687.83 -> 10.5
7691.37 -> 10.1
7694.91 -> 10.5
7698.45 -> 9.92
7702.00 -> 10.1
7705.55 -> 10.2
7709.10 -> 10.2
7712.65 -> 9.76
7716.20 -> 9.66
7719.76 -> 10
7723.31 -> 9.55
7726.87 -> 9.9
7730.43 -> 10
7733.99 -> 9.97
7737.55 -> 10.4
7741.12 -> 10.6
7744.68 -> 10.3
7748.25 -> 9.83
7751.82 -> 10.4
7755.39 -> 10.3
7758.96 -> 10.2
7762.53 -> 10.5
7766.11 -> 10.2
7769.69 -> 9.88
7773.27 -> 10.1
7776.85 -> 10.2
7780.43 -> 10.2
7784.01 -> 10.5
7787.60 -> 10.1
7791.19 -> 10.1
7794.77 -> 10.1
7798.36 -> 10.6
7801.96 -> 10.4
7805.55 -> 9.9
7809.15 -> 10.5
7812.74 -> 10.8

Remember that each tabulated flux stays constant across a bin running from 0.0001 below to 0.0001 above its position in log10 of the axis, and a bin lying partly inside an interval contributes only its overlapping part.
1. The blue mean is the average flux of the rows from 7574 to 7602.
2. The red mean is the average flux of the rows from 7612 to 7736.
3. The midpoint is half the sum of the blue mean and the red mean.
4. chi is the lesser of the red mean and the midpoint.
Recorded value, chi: 10.2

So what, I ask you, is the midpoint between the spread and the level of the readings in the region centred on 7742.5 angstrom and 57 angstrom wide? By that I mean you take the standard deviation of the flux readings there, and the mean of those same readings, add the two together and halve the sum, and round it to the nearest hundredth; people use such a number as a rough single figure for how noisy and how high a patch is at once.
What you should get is 5.20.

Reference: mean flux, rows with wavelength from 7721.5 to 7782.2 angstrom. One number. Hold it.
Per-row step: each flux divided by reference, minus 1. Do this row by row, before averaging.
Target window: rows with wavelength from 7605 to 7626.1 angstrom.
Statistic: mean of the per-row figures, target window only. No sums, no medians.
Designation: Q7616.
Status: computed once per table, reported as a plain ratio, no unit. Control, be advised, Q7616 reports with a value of 0.046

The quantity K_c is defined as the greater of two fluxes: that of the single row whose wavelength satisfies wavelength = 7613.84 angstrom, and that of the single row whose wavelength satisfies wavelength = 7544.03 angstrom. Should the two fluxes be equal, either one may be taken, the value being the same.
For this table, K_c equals 10.9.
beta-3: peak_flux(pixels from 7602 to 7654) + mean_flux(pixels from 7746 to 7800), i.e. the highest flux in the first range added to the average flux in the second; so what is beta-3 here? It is 21.2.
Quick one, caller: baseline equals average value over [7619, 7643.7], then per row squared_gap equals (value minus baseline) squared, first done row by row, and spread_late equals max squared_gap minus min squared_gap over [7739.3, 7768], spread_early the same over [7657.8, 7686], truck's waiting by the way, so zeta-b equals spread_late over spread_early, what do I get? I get 0.3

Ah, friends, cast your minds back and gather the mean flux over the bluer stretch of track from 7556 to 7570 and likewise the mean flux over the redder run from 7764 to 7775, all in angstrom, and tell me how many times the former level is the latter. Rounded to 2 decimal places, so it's 1.07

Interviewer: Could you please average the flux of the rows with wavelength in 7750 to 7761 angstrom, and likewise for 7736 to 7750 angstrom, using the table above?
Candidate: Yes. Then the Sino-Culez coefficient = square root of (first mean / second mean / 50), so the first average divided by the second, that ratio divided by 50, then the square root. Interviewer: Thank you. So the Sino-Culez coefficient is 0.142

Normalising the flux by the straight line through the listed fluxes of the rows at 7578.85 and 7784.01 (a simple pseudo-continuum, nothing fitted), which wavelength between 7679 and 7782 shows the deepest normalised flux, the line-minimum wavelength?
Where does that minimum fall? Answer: 7723.31 angstrom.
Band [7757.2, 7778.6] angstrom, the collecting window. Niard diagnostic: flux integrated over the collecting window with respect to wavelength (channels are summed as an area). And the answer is 218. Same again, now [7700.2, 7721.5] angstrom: 213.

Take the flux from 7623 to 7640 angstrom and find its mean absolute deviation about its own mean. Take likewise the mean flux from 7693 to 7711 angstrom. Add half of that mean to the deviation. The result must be 5.3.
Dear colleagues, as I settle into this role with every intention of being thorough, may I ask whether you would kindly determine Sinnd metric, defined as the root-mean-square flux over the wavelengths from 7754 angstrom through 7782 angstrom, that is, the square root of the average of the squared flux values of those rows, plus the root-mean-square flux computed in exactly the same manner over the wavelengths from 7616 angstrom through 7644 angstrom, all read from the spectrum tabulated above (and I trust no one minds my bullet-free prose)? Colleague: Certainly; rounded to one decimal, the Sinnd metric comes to 20.7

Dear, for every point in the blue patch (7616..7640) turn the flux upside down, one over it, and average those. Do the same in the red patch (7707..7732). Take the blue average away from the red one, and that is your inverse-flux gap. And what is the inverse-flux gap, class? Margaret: 0.0061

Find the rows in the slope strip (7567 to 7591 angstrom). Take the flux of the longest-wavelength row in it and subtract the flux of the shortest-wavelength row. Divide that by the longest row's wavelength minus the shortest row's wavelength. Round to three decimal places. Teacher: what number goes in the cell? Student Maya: -0.043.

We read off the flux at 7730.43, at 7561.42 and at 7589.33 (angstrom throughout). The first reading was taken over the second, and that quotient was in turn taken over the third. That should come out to 0.089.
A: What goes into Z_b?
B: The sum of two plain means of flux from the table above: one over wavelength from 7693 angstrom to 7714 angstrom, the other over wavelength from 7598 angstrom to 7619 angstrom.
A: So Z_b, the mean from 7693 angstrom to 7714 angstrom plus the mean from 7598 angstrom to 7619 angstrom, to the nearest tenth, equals 20.8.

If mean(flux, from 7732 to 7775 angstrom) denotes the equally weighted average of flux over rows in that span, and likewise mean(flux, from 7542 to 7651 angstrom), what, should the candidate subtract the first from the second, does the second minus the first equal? 0.49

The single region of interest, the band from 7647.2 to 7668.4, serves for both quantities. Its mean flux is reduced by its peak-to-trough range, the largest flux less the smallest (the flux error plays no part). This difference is 9.5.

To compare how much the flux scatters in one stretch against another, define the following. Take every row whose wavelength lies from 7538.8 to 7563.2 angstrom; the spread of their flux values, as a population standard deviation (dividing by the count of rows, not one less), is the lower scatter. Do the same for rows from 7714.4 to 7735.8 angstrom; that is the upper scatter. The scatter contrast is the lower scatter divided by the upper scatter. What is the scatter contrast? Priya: 3.77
